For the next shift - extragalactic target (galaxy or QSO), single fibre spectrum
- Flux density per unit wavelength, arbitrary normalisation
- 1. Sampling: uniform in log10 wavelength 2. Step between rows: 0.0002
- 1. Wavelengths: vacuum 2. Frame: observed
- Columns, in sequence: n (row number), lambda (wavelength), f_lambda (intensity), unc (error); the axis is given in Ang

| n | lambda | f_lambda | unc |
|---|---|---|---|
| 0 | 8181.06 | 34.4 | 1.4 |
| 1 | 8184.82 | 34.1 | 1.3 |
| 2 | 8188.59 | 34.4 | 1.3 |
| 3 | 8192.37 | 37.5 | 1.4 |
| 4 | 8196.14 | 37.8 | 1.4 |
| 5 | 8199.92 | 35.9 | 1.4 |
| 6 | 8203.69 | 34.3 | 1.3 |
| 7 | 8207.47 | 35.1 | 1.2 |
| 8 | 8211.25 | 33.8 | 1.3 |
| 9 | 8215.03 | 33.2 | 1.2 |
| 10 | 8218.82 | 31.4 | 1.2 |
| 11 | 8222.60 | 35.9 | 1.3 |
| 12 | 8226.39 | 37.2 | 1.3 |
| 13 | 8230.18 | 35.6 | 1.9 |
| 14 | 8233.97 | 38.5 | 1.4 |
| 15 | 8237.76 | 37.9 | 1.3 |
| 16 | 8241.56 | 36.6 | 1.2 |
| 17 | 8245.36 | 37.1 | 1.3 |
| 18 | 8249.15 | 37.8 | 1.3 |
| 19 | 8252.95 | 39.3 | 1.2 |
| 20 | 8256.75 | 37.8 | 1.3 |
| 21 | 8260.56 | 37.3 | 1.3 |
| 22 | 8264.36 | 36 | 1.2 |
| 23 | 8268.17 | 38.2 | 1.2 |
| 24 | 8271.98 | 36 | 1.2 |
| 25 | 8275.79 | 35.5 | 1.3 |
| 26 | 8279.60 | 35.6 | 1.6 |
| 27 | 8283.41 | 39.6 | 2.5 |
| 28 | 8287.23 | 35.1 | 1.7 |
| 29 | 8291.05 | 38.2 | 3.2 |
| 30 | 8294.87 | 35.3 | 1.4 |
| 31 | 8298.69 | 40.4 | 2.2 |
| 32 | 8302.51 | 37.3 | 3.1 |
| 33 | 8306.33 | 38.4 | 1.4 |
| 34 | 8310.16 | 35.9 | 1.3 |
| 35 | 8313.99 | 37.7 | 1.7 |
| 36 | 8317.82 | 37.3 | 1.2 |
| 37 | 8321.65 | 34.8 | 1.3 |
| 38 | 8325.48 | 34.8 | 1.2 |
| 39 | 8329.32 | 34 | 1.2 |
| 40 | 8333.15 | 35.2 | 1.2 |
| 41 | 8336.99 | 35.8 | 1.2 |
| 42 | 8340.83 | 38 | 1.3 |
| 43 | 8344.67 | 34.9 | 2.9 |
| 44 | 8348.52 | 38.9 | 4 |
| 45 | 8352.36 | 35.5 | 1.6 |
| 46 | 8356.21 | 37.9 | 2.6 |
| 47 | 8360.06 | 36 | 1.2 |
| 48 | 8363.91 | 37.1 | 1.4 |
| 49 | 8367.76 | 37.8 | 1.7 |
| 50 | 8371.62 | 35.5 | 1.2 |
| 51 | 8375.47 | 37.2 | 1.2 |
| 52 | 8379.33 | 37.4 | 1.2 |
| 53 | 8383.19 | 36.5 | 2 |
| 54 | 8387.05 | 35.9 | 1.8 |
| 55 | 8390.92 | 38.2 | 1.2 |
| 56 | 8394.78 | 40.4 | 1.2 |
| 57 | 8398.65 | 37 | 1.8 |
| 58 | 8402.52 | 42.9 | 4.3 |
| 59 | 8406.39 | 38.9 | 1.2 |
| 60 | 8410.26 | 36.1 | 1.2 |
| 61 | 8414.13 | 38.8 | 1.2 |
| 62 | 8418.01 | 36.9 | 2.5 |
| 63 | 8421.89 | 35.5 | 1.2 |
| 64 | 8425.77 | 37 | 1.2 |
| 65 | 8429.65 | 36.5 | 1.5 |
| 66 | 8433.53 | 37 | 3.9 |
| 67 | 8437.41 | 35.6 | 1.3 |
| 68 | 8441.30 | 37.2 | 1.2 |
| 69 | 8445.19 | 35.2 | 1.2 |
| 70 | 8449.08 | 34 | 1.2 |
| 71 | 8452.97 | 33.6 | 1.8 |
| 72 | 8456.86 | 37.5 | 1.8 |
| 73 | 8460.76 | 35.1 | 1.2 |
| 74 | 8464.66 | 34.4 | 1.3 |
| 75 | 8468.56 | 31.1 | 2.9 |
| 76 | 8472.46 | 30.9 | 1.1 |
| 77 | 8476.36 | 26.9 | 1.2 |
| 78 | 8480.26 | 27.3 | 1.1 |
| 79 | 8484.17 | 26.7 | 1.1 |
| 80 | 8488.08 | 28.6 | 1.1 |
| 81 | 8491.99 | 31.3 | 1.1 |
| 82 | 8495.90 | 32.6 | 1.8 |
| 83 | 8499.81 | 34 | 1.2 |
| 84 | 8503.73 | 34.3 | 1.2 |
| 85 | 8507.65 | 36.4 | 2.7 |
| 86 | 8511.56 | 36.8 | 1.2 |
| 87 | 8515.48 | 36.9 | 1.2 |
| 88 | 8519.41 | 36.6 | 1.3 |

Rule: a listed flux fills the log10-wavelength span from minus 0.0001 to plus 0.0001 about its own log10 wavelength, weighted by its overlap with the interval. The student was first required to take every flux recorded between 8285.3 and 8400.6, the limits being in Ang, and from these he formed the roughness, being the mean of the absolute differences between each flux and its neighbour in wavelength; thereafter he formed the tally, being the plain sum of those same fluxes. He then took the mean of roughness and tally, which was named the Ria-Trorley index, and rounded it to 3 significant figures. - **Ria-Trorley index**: 553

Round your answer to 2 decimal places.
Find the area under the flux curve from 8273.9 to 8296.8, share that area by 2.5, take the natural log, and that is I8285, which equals 5.81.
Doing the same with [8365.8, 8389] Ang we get 5.83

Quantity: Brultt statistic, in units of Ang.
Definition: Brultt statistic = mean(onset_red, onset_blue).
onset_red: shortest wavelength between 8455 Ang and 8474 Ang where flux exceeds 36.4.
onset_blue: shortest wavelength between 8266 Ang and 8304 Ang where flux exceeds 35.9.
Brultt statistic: 8362.5 Ang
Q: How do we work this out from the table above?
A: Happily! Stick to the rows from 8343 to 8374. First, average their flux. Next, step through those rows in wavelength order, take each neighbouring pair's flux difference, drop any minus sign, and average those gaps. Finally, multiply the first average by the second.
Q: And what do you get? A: 83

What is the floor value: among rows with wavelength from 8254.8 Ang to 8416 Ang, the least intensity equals 34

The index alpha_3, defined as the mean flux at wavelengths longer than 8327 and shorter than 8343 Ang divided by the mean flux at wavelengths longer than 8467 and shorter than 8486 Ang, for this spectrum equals 1.25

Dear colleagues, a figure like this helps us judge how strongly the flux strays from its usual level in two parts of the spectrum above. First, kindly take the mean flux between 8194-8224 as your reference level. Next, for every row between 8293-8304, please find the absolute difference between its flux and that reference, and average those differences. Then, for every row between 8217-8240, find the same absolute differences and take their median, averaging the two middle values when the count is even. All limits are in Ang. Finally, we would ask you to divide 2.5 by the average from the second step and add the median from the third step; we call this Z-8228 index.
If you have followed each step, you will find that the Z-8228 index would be 3.7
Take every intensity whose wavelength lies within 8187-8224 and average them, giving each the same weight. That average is 34.9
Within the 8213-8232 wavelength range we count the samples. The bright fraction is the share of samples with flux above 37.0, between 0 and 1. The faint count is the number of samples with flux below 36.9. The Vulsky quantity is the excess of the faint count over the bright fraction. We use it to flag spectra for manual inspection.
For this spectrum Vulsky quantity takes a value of 4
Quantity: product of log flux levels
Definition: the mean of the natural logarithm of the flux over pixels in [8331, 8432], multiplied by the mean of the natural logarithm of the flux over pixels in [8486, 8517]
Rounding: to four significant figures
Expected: 12.72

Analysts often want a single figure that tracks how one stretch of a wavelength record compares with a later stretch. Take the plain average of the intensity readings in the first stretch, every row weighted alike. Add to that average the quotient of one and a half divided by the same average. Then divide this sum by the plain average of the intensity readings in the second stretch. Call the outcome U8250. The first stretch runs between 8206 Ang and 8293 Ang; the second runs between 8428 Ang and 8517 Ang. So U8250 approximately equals 1.09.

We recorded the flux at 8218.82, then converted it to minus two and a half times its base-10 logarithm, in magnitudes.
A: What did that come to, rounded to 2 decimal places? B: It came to -3.74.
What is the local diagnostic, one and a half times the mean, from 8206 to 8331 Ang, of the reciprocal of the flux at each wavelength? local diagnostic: 0.0412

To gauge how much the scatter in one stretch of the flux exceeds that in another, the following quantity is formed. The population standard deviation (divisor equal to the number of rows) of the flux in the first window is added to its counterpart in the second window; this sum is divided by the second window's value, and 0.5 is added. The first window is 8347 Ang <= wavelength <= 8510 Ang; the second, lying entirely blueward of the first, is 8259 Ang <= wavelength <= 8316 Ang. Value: 3.7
